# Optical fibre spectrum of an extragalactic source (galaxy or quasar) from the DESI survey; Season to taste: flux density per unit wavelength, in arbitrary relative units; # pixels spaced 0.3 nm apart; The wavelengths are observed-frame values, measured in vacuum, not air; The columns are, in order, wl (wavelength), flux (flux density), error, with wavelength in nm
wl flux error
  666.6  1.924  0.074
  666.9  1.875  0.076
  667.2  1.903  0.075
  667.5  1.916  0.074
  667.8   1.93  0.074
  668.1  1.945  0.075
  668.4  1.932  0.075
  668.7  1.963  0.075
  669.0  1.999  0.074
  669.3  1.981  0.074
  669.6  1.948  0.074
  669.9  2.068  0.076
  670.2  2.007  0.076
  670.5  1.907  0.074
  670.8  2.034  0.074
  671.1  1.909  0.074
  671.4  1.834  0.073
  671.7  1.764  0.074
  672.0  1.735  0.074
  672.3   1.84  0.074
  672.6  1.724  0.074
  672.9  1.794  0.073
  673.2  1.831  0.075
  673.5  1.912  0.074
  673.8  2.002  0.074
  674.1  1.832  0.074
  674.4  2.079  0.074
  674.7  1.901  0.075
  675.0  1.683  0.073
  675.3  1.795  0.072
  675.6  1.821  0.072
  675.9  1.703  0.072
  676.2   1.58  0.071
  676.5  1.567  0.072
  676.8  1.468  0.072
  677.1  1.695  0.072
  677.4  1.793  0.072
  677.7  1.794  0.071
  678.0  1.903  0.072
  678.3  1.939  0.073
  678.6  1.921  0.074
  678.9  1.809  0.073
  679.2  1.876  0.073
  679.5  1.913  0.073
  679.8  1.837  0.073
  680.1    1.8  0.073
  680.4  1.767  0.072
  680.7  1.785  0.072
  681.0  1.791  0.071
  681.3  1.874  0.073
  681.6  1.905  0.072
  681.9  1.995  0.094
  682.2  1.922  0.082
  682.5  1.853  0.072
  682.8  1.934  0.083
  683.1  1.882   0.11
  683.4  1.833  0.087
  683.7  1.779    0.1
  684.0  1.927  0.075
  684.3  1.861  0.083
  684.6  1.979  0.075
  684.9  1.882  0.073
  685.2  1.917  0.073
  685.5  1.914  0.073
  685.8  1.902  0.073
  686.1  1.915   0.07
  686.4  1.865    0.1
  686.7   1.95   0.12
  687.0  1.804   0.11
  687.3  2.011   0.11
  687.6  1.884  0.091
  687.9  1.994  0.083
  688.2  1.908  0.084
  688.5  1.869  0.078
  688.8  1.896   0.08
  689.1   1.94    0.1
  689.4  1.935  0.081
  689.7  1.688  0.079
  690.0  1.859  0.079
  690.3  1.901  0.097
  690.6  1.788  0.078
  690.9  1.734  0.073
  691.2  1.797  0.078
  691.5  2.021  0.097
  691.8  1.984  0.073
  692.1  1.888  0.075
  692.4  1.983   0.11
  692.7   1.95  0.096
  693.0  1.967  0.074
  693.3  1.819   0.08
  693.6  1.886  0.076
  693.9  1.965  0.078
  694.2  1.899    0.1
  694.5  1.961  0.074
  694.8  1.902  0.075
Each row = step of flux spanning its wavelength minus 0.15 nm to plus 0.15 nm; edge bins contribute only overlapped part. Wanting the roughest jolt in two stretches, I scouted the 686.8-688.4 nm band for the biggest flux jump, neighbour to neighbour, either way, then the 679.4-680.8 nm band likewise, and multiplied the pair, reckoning 0.0157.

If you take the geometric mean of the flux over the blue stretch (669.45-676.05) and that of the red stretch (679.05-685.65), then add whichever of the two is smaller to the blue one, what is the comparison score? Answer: 3.73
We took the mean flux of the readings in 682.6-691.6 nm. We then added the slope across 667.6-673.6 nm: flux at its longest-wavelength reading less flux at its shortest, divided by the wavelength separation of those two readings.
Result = 1.88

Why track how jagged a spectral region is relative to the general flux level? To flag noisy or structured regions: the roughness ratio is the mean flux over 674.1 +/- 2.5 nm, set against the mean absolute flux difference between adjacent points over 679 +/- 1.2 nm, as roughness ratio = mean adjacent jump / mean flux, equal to 0.030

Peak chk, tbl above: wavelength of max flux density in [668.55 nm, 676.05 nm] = 674.4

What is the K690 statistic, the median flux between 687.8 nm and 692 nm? 1.90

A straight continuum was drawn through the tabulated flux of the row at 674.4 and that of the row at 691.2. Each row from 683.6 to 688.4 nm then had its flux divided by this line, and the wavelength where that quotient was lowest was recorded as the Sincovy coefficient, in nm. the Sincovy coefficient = 683.7 nm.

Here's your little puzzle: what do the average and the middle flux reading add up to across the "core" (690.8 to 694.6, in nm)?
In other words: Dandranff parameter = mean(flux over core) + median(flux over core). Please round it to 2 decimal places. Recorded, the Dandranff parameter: 3.86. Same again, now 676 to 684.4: 3.67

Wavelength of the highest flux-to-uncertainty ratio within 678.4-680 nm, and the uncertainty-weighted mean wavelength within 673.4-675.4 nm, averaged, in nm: 676.95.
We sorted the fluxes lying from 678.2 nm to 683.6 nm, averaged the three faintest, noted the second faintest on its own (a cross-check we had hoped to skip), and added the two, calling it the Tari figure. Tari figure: 3.566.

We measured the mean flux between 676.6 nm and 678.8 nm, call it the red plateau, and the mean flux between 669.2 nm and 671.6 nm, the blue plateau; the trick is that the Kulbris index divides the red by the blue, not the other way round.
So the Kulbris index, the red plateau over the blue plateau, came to 0.91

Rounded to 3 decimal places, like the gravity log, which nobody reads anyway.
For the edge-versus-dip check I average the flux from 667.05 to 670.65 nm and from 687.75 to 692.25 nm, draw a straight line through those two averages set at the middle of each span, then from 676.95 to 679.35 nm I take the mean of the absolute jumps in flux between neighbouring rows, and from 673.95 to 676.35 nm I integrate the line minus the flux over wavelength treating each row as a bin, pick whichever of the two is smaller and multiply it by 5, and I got 0.315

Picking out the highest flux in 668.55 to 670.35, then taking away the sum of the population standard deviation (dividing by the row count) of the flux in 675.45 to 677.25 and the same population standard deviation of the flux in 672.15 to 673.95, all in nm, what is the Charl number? 1.87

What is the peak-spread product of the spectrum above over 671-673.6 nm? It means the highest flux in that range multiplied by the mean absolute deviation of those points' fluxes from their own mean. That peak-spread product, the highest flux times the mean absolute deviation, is 0.105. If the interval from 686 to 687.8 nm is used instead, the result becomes 0.108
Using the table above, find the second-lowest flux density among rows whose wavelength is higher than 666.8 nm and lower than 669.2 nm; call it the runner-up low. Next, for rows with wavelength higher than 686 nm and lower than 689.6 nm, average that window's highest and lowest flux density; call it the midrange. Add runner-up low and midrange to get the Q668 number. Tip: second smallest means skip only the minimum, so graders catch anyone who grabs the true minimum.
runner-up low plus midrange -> 3.81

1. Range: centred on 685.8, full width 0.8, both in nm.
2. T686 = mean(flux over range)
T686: 1.91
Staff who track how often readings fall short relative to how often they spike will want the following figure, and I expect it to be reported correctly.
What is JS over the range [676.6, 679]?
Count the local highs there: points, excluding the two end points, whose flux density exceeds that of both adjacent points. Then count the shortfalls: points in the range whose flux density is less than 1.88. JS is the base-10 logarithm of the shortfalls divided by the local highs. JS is 0.7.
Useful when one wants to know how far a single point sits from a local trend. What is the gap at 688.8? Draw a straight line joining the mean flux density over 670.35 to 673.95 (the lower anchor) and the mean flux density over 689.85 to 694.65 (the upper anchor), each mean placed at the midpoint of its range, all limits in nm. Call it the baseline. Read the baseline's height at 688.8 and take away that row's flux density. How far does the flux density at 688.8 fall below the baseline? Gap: -0.003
